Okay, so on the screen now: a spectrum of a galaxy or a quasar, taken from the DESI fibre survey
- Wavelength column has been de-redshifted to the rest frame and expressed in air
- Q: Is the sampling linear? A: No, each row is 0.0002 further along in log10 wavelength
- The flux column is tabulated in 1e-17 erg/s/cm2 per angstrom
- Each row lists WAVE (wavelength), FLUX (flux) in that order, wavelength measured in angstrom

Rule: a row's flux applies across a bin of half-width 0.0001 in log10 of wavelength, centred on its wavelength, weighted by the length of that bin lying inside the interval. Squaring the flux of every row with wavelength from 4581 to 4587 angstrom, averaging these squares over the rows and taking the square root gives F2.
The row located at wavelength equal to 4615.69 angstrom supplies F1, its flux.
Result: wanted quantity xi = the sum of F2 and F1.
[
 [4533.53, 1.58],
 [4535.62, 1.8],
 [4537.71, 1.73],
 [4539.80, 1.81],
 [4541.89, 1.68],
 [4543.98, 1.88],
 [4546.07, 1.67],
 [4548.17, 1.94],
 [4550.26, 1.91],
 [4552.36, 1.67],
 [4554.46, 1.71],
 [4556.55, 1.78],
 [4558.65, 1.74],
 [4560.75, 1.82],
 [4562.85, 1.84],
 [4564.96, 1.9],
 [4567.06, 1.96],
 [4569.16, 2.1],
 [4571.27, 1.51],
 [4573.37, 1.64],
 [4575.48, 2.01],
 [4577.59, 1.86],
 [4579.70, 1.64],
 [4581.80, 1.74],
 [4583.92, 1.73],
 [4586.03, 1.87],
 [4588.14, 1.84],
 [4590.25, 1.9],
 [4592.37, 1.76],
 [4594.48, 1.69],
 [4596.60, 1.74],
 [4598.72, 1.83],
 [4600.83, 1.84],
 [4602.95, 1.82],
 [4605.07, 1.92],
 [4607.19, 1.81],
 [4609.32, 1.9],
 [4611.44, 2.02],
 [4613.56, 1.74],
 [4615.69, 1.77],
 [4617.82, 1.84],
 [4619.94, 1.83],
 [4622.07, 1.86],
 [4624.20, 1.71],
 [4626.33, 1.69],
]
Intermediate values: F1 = 1.77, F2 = 1.78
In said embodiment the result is 3.55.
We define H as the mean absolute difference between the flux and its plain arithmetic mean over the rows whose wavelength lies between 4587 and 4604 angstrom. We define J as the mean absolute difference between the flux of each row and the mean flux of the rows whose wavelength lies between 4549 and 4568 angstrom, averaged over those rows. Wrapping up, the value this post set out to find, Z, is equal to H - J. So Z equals -0.025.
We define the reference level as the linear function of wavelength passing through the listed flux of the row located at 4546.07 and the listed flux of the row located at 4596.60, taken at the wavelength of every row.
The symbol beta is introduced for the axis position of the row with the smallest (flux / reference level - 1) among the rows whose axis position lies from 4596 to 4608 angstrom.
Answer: 4596.60 angstrom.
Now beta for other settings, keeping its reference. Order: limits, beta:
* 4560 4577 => 4571.27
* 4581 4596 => 4594.48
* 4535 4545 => 4541.89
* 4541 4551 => 4546.07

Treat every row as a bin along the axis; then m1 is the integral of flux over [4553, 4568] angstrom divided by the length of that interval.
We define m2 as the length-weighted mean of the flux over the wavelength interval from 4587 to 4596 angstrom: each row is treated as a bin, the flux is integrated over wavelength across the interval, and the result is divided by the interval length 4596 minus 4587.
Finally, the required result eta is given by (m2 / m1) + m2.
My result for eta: 2.78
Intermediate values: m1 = 1.82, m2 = 1.80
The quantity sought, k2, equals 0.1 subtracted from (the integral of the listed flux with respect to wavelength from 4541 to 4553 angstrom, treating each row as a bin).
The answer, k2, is 21.5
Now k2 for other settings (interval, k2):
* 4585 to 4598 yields 23.3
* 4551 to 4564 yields 22.8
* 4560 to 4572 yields 22.3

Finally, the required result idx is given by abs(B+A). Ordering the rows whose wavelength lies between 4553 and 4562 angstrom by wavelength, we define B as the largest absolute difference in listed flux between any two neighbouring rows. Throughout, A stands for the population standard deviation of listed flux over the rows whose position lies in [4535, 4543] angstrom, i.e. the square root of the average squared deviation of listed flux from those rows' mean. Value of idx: 0.13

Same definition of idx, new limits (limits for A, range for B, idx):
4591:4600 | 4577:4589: 0.27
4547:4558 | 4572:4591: 0.48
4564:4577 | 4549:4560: 0.45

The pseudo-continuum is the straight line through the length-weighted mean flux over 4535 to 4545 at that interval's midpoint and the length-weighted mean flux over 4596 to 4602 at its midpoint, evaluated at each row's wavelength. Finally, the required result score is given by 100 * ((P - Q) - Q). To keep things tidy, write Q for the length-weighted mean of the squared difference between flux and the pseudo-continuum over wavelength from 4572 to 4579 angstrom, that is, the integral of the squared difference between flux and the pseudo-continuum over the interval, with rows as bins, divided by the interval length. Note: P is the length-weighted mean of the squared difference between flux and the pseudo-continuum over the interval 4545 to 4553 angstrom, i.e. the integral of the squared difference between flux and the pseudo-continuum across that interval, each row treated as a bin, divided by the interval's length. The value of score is -3.8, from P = 0.017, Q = 0.027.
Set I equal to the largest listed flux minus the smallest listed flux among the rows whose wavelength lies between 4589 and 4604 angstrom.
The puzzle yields 0.21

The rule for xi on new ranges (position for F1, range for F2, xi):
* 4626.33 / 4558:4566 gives 3.52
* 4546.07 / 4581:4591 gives 3.49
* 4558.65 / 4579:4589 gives 3.51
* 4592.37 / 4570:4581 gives 3.50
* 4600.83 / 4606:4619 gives 3.69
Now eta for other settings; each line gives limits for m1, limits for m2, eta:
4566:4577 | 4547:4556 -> 2.78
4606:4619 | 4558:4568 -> 2.86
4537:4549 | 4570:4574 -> 2.49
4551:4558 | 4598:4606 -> 2.93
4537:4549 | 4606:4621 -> 2.88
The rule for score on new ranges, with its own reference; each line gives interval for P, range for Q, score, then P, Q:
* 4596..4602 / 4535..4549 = -1.6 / 0.002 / 0.009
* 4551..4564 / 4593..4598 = -1.2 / 0.004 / 0.008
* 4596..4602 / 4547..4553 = -3.4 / 0.002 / 0.018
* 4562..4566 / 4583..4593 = -0.2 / 0.007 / 0.004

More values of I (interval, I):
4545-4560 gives 0.27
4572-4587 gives 0.37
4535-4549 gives 0.27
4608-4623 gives 0.28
